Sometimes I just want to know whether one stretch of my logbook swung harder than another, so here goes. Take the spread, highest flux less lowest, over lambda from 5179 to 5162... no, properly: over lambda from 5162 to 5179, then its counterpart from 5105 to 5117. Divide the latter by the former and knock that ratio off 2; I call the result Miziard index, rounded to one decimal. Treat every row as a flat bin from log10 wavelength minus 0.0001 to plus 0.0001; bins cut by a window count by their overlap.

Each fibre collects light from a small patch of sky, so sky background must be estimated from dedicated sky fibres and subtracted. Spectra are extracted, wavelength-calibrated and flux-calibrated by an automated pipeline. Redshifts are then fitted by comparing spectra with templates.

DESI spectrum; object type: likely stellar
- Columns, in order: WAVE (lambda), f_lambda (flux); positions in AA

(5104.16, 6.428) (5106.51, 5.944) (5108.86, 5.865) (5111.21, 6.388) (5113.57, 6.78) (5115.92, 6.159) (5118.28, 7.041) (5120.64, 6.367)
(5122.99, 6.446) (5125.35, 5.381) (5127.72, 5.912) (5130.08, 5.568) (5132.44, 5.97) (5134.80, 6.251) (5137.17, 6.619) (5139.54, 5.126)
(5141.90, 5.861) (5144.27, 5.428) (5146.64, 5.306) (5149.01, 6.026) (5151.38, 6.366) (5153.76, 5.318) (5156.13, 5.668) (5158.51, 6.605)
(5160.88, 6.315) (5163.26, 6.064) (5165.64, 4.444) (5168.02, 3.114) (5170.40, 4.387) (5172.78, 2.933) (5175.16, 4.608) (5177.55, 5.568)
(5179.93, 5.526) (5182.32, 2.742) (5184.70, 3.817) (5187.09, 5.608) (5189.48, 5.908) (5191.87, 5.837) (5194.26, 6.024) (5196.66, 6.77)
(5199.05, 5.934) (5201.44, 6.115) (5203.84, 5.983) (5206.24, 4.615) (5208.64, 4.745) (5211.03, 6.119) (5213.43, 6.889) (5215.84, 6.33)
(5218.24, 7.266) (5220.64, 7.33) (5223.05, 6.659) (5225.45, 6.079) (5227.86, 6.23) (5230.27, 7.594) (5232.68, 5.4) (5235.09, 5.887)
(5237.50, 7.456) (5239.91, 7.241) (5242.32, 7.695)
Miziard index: 1.7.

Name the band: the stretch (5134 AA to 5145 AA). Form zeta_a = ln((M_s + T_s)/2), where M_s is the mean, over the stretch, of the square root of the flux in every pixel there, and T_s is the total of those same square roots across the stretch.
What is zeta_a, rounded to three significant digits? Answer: 1.98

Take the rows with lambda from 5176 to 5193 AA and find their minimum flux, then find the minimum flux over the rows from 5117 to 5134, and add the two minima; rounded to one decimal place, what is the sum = 8.1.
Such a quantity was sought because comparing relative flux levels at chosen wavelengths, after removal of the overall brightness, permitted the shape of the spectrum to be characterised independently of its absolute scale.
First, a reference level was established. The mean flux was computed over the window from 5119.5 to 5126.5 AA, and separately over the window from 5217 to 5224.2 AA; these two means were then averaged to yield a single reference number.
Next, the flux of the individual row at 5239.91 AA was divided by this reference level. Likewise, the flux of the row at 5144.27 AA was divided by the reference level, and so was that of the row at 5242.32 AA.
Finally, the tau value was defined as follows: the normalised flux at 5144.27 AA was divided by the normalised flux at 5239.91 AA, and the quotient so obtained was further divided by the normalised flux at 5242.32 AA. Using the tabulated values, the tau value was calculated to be 0.64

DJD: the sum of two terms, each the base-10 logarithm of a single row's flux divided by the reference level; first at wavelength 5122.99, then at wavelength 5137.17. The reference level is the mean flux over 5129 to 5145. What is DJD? 0.10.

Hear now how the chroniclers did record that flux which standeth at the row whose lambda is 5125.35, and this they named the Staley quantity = 5.381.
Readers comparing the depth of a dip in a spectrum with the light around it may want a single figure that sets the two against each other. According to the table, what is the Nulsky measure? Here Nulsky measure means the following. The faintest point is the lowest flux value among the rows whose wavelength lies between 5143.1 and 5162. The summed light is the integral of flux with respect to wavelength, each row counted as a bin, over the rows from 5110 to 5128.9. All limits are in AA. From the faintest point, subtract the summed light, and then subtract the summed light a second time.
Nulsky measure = -233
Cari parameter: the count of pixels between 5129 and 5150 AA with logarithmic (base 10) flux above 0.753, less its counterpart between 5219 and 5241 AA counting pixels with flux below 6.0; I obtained 3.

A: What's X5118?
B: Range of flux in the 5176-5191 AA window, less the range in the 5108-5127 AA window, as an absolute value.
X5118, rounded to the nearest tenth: 1.5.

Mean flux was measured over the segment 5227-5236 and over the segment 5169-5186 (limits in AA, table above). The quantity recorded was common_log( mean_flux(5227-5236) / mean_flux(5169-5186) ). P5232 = 0.17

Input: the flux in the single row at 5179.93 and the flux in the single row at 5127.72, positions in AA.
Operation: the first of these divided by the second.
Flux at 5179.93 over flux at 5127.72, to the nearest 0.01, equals 0.93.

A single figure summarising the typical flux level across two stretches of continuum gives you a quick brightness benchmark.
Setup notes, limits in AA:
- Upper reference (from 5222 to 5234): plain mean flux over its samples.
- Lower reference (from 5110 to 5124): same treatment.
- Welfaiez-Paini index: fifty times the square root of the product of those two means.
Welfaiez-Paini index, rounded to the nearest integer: 323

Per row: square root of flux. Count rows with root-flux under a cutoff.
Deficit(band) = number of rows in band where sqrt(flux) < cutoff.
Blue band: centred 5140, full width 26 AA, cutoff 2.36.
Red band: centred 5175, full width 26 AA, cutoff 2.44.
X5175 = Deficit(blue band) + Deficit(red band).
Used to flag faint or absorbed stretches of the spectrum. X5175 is 14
